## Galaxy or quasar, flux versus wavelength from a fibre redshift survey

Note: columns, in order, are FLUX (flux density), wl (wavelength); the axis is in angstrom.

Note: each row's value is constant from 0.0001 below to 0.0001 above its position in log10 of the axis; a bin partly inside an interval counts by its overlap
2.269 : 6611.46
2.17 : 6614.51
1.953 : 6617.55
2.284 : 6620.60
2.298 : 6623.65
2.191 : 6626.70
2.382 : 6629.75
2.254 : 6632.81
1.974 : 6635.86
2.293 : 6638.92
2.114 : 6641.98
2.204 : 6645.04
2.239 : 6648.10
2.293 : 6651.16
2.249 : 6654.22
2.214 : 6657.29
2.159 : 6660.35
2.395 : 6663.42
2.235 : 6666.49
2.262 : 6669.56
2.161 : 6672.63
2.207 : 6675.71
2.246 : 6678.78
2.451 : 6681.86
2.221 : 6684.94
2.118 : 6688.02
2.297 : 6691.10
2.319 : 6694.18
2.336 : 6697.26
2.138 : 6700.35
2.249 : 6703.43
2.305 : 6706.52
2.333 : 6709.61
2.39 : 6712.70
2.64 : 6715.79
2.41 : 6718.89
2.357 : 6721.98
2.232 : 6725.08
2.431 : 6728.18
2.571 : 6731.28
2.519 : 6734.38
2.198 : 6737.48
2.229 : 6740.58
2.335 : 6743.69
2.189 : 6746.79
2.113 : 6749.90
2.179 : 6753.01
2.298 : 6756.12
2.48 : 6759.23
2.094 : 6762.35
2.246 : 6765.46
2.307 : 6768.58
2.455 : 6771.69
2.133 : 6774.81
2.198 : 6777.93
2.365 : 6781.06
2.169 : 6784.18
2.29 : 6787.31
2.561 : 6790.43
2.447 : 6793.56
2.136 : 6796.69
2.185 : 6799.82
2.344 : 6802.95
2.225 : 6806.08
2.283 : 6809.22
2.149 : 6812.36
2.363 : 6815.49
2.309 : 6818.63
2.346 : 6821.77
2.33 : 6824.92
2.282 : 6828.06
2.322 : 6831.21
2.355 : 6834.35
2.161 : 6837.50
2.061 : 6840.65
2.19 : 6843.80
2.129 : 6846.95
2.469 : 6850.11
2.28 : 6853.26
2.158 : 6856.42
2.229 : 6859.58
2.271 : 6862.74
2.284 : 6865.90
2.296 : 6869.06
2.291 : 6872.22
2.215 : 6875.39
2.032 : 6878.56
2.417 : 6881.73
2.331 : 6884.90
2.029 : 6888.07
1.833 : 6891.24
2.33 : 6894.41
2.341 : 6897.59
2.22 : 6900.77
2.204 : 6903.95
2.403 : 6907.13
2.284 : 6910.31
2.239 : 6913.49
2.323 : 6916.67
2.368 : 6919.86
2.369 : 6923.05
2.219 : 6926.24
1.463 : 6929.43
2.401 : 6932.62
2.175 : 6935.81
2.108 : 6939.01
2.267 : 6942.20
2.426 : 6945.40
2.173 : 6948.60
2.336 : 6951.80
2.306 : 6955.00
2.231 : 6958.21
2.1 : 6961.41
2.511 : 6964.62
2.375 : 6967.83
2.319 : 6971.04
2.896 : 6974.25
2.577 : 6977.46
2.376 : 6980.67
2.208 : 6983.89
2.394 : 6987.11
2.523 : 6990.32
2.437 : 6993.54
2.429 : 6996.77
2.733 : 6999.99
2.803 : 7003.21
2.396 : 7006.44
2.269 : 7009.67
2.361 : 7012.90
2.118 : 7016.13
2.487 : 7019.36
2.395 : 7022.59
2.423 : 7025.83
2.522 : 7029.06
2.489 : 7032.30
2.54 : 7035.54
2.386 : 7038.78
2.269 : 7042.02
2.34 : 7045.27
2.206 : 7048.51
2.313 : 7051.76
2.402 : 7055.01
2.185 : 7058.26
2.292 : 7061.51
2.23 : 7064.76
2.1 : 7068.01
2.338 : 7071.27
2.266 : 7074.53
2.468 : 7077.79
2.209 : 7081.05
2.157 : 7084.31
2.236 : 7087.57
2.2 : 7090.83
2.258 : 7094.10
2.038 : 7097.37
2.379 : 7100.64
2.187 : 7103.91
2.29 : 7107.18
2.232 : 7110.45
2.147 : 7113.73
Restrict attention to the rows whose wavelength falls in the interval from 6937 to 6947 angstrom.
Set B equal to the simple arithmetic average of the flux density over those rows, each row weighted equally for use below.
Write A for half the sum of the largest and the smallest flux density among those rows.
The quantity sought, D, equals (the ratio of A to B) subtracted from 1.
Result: 0.000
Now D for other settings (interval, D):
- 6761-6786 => -0.013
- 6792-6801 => -0.016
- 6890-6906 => 0.045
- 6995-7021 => -0.004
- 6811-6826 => 0.019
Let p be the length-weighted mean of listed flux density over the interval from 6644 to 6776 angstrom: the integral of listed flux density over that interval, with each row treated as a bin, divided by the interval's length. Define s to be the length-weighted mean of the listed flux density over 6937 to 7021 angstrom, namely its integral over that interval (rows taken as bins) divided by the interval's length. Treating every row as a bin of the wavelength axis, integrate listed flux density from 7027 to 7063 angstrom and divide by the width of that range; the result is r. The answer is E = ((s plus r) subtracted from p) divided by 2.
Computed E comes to -1.23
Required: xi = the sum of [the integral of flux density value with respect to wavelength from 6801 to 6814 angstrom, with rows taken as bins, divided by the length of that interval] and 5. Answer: 7.25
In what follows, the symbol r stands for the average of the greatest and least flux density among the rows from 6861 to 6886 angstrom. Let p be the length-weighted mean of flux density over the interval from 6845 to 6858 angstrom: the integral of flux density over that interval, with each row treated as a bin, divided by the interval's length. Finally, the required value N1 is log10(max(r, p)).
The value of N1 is 0.353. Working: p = 2.26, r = 2.22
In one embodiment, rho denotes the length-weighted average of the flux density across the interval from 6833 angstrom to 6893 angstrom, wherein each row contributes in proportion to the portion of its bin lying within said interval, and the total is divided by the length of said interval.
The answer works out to 2.21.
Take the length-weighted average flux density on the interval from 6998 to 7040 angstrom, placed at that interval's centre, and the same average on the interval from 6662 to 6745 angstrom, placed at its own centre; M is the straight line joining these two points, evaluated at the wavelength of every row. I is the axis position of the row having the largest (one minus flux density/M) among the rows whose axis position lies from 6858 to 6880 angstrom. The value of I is 6878.56 angstrom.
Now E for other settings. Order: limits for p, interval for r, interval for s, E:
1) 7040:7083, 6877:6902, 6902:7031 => -1.13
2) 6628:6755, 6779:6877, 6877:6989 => -1.13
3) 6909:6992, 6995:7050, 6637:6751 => -1.20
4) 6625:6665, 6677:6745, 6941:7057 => -1.25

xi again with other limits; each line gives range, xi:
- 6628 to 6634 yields 7.32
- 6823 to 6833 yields 7.31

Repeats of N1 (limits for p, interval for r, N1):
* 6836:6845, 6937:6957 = 0.355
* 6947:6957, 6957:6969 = 0.363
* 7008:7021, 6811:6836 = 0.364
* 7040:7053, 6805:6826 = 0.359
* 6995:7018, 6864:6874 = 0.388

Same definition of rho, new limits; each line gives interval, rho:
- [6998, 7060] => 2.40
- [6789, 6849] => 2.27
